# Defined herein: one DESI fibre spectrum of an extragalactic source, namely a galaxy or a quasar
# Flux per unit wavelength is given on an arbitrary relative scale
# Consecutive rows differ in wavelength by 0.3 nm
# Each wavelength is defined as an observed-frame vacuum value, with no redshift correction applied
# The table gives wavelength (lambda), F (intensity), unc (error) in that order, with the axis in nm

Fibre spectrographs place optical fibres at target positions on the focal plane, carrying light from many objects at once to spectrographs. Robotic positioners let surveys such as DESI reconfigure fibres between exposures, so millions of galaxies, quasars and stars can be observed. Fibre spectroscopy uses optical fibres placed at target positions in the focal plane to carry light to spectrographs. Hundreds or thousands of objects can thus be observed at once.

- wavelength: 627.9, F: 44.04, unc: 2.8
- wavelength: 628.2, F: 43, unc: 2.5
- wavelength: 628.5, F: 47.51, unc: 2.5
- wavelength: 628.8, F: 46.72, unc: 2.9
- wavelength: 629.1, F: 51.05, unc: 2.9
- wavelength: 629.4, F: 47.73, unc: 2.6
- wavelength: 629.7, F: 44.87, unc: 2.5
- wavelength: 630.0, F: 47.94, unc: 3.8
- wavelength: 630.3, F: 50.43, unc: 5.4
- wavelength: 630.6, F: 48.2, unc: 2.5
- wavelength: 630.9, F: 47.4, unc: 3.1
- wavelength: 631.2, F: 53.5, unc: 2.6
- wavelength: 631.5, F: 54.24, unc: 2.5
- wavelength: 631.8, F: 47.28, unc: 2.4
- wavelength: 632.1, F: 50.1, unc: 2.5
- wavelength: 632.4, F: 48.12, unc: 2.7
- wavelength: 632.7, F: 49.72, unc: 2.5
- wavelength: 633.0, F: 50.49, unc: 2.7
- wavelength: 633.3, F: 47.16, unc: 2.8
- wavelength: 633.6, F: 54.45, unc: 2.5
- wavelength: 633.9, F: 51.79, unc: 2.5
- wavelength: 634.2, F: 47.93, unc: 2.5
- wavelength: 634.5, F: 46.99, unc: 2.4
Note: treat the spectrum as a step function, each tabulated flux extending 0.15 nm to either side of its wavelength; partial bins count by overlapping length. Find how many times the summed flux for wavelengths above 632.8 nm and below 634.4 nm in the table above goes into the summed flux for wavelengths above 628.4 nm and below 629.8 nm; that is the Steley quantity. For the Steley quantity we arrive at 0.945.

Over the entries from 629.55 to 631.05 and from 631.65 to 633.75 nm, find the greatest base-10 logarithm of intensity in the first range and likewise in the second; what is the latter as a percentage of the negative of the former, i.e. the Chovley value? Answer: -102.0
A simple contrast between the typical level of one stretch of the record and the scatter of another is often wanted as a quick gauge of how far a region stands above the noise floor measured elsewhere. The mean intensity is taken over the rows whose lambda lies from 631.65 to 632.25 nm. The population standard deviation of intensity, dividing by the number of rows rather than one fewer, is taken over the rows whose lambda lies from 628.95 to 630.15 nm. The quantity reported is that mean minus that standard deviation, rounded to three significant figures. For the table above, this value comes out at 46.5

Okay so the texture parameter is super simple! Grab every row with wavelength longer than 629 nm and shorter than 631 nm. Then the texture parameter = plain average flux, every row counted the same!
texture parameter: 48.2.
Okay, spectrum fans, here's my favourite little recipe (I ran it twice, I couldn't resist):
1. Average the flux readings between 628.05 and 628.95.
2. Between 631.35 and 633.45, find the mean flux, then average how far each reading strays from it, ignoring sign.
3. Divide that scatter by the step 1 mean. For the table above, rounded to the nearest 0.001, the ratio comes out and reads 0.039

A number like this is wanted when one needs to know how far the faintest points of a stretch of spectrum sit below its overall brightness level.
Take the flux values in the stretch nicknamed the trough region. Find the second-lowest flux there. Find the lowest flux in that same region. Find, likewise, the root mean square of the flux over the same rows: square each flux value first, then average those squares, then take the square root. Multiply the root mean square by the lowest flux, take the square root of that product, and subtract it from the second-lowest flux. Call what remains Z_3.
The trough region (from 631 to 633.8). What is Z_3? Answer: -1.6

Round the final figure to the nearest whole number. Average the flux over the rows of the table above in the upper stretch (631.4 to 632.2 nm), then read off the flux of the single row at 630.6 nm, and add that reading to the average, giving 99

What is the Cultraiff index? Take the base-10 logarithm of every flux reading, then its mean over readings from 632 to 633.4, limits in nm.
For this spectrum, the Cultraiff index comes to 1.69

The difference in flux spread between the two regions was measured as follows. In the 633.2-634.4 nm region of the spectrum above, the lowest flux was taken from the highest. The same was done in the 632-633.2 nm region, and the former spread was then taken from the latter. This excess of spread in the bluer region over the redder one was -4.9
